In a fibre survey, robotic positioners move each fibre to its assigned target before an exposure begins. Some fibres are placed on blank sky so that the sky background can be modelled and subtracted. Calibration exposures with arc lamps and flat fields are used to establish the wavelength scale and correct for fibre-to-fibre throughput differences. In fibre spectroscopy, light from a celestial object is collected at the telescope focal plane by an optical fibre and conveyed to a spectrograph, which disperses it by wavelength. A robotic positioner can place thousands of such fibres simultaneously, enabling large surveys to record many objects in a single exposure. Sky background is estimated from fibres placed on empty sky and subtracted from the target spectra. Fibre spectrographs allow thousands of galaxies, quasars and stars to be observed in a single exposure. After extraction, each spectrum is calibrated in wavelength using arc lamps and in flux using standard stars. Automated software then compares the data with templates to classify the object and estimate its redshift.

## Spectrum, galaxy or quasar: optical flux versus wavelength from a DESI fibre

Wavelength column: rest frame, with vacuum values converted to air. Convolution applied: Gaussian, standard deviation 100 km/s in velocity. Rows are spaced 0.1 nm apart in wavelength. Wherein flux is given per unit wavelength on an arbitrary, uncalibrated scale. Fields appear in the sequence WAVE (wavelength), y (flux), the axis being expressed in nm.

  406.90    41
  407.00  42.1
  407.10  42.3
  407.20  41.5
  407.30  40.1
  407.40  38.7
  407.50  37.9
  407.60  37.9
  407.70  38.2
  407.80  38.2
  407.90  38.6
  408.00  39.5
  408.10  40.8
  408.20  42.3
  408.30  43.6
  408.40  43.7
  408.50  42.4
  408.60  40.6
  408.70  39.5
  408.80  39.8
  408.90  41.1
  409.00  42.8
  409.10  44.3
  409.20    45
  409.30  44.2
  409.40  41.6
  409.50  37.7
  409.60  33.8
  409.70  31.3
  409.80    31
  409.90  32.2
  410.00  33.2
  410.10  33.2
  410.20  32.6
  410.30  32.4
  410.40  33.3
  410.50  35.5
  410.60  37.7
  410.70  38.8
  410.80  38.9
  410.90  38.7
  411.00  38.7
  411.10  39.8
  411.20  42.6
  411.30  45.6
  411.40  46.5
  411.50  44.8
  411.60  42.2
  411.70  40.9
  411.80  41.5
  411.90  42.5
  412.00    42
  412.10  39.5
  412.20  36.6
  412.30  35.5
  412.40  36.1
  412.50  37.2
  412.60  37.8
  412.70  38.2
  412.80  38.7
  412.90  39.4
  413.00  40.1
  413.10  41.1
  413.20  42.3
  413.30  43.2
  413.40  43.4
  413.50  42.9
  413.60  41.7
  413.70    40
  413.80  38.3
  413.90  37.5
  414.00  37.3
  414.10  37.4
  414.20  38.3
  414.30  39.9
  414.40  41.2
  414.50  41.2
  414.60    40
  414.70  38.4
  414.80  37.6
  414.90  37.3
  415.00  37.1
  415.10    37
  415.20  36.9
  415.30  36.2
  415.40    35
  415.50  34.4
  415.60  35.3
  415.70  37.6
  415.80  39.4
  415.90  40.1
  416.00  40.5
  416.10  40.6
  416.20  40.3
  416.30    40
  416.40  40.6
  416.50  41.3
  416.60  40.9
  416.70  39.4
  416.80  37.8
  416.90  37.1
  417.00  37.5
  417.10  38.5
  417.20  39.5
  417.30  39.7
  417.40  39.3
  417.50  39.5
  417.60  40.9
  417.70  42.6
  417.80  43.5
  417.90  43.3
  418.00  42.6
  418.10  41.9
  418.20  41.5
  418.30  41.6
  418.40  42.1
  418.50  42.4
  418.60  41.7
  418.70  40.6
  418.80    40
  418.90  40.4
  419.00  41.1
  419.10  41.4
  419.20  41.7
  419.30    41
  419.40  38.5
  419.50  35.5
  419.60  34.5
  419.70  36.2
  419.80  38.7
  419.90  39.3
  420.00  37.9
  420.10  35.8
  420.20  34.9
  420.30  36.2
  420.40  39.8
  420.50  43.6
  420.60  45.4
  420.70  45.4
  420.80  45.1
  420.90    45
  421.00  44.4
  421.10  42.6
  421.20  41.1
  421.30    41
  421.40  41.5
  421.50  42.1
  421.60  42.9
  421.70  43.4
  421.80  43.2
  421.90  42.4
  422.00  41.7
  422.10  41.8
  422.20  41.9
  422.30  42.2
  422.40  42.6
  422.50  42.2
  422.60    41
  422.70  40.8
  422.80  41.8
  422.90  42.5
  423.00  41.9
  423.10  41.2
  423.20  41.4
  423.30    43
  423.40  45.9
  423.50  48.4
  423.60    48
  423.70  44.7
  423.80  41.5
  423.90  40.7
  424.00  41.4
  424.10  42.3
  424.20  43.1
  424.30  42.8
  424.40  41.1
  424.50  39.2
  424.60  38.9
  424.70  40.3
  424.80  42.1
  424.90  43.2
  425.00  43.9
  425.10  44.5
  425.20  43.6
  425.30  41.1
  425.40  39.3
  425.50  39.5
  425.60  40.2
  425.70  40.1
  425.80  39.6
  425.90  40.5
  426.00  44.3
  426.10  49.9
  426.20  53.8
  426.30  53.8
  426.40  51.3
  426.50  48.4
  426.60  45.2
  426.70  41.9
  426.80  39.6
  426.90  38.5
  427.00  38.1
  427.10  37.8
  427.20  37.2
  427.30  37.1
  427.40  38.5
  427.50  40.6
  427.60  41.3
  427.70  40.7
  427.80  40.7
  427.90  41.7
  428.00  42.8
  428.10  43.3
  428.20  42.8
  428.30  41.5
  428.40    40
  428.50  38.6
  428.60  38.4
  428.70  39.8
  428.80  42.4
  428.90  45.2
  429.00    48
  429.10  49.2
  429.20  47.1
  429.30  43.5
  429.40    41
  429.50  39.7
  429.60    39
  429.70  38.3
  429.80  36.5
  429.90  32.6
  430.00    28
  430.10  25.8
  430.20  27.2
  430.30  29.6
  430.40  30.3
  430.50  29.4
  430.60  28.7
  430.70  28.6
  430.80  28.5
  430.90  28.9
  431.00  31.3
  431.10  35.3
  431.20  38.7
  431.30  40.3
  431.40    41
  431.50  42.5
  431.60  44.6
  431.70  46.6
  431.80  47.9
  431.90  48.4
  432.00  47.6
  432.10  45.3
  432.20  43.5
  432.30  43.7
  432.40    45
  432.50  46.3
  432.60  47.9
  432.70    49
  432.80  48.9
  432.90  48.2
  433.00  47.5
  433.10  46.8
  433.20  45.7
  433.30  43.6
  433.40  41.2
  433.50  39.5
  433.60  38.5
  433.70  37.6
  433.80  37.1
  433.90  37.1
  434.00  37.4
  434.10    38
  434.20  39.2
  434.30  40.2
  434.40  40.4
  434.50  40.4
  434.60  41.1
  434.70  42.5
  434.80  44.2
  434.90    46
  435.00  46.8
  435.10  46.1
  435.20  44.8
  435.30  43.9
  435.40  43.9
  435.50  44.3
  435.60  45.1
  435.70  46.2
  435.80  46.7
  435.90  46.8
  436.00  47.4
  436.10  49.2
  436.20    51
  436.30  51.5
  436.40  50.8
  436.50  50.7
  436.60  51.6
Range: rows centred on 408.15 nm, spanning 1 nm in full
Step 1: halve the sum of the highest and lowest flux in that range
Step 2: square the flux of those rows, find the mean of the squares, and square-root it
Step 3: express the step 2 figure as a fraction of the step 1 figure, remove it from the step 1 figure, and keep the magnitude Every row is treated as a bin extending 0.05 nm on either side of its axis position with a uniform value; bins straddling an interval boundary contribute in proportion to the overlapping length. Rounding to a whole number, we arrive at 40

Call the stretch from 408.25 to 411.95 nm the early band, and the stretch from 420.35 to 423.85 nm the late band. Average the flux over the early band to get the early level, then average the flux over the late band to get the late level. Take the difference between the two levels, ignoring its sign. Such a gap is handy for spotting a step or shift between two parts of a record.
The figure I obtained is 3.7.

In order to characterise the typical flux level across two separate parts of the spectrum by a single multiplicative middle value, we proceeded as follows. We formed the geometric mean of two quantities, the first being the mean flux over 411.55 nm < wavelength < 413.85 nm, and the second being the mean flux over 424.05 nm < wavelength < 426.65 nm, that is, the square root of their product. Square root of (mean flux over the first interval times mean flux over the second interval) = 42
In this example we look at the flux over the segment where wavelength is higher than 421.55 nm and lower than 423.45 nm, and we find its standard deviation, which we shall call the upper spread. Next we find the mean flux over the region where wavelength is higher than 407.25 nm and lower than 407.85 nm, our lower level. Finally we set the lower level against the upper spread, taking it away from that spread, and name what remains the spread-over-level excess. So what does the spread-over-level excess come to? -37.4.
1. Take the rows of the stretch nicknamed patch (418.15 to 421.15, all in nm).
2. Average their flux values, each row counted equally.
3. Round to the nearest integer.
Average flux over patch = 40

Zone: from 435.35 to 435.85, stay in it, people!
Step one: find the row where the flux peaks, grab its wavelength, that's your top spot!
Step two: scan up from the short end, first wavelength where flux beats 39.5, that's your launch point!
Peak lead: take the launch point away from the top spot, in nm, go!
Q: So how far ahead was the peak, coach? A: 0.40 nm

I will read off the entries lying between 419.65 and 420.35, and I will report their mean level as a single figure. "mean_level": 37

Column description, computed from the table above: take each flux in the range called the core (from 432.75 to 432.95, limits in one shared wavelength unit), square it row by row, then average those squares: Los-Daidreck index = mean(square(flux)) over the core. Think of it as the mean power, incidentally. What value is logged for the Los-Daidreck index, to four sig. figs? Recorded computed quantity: 2357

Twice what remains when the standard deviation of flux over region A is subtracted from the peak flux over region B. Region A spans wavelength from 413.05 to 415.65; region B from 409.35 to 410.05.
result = 78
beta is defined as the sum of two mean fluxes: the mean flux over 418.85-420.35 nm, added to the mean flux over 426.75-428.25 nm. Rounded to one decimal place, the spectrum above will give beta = 78.3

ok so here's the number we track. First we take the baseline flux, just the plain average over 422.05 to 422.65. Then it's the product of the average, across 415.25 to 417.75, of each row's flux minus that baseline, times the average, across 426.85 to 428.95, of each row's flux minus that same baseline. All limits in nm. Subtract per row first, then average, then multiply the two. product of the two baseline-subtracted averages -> 5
